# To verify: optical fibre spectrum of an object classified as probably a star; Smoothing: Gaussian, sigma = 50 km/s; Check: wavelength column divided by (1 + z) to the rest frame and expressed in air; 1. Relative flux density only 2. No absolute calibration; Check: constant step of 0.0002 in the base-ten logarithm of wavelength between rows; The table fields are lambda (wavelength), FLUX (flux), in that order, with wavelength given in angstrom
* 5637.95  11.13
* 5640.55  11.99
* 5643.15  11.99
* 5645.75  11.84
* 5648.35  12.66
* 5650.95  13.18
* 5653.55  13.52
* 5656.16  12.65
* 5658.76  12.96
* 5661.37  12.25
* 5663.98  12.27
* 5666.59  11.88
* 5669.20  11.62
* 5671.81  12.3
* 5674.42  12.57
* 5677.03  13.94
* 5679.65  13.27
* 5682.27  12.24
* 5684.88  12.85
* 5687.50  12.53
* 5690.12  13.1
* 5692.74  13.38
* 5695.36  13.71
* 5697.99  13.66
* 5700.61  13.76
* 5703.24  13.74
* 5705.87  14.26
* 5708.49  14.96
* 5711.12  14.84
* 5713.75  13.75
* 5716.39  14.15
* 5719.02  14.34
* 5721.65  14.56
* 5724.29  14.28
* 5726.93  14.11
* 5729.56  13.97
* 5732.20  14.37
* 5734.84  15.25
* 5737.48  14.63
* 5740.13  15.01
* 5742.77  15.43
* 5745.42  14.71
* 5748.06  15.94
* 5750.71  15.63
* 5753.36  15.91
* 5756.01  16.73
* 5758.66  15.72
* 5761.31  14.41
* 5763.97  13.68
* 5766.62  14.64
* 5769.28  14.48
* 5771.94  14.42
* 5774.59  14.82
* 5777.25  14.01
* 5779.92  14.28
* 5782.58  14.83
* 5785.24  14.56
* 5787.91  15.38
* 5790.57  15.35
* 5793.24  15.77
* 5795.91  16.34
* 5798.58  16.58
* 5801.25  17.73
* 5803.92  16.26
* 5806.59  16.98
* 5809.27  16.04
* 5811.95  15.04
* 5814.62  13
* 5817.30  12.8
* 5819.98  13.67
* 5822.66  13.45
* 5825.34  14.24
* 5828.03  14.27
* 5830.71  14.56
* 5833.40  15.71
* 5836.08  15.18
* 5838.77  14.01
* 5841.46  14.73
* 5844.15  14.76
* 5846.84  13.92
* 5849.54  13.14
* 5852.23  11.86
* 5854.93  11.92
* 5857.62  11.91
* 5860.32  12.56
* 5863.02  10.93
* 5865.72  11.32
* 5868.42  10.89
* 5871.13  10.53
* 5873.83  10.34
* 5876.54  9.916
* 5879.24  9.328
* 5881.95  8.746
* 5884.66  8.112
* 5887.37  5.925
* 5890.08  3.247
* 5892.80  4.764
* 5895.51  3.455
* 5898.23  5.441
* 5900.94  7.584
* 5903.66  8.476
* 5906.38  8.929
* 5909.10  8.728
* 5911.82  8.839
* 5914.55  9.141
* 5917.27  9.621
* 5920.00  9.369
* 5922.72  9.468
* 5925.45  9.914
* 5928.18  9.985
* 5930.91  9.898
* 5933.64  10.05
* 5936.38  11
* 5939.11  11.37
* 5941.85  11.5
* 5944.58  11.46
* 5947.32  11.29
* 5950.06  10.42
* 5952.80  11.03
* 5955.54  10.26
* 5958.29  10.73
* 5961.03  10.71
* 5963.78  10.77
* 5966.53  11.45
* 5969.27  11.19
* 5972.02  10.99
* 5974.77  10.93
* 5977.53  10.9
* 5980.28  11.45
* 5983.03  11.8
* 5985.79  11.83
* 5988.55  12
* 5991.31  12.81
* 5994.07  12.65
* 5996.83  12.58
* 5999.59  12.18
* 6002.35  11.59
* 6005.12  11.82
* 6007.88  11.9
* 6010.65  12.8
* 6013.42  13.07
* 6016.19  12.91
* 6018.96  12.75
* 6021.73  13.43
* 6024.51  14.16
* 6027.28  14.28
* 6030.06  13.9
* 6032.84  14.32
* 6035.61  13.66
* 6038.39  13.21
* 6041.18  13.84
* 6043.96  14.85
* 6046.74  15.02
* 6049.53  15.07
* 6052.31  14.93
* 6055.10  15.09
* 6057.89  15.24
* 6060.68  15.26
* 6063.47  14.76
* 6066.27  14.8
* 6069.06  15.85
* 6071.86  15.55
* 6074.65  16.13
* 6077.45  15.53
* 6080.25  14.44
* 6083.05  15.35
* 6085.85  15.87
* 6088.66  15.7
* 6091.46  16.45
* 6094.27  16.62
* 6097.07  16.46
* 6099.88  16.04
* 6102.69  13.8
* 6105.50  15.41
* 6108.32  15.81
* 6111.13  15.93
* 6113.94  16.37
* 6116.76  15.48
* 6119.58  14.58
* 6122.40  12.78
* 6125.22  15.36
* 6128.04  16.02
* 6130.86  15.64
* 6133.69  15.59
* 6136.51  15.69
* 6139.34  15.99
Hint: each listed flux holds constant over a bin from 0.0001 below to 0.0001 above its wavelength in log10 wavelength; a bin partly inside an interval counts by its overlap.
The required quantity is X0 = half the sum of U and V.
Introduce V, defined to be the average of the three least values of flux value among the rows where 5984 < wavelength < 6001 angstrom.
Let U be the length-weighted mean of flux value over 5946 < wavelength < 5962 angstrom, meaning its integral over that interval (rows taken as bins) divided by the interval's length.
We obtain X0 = 11.4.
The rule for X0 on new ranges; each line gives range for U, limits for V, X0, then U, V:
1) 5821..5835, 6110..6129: 14.3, 14.4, 14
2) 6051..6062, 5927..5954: 12.6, 15.1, 10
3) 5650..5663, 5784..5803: 14.0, 12.9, 15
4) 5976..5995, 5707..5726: 13.0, 11.9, 14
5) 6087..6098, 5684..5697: 14.6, 16.3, 13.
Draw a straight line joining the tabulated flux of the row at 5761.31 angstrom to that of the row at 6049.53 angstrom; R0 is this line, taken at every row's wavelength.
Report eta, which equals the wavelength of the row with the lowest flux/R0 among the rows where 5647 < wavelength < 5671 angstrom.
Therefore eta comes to 5669.20 angstrom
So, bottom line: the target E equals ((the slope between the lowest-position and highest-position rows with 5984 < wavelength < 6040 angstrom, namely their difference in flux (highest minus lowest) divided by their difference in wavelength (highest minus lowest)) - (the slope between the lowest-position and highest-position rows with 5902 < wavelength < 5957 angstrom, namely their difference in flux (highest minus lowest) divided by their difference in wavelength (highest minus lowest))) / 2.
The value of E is -0.004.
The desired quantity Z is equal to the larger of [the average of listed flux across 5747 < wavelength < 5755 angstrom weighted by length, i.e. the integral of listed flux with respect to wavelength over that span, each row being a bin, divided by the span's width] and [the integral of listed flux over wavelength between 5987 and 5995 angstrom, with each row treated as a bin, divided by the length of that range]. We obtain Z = 15.9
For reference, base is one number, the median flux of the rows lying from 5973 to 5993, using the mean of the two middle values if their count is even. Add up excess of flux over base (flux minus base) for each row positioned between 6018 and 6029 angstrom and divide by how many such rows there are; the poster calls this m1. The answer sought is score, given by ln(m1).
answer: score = 0.6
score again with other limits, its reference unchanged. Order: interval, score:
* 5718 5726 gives 1.0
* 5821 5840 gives 1.0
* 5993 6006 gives -1.0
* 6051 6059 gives 1.2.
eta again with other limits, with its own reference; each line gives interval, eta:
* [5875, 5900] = 5890.08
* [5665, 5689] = 5669.20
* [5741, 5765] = 5763.97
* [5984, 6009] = 6002.35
